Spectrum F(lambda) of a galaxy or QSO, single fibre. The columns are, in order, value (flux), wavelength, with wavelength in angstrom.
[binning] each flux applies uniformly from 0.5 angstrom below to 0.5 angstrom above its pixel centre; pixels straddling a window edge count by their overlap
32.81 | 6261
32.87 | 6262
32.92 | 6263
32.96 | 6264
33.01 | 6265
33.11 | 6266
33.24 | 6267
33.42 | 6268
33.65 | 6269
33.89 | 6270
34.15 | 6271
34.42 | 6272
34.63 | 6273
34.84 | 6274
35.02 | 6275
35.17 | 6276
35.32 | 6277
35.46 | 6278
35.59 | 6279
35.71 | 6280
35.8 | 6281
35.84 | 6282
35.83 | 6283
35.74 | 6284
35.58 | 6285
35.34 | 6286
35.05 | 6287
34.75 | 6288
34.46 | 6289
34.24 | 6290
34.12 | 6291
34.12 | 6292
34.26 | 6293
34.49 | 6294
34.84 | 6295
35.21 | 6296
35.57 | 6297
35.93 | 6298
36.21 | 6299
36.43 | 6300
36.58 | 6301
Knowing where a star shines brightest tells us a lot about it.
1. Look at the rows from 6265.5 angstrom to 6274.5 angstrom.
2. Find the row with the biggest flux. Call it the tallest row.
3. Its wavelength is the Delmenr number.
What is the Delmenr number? 6274 angstrom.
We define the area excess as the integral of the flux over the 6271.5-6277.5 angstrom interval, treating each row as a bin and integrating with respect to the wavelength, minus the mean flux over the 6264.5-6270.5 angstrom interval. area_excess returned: 176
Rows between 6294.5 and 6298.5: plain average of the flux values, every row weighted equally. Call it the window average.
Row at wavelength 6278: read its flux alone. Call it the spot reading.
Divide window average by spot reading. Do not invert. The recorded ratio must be 1.00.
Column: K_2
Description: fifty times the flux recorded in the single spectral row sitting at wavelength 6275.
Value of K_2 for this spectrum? 1751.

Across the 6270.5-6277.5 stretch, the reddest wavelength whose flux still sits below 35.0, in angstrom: 6274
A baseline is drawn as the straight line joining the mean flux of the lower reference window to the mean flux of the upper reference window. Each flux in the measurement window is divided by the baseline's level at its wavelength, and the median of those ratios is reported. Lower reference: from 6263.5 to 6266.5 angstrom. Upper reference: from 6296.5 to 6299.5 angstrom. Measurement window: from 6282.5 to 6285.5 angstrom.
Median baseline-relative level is 1.03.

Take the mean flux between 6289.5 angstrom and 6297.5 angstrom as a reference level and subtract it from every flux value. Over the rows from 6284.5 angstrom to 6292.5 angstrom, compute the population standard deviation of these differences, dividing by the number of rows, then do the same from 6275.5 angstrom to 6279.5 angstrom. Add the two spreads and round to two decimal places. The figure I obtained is 0.69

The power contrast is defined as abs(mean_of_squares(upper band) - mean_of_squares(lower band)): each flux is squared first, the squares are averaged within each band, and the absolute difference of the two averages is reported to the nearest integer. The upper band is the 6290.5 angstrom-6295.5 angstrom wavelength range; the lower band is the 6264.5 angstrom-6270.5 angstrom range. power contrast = 66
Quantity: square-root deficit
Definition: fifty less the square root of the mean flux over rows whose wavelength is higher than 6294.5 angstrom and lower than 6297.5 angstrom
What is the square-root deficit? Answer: 44.1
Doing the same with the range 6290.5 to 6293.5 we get 44.2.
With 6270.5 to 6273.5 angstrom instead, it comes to 44.1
